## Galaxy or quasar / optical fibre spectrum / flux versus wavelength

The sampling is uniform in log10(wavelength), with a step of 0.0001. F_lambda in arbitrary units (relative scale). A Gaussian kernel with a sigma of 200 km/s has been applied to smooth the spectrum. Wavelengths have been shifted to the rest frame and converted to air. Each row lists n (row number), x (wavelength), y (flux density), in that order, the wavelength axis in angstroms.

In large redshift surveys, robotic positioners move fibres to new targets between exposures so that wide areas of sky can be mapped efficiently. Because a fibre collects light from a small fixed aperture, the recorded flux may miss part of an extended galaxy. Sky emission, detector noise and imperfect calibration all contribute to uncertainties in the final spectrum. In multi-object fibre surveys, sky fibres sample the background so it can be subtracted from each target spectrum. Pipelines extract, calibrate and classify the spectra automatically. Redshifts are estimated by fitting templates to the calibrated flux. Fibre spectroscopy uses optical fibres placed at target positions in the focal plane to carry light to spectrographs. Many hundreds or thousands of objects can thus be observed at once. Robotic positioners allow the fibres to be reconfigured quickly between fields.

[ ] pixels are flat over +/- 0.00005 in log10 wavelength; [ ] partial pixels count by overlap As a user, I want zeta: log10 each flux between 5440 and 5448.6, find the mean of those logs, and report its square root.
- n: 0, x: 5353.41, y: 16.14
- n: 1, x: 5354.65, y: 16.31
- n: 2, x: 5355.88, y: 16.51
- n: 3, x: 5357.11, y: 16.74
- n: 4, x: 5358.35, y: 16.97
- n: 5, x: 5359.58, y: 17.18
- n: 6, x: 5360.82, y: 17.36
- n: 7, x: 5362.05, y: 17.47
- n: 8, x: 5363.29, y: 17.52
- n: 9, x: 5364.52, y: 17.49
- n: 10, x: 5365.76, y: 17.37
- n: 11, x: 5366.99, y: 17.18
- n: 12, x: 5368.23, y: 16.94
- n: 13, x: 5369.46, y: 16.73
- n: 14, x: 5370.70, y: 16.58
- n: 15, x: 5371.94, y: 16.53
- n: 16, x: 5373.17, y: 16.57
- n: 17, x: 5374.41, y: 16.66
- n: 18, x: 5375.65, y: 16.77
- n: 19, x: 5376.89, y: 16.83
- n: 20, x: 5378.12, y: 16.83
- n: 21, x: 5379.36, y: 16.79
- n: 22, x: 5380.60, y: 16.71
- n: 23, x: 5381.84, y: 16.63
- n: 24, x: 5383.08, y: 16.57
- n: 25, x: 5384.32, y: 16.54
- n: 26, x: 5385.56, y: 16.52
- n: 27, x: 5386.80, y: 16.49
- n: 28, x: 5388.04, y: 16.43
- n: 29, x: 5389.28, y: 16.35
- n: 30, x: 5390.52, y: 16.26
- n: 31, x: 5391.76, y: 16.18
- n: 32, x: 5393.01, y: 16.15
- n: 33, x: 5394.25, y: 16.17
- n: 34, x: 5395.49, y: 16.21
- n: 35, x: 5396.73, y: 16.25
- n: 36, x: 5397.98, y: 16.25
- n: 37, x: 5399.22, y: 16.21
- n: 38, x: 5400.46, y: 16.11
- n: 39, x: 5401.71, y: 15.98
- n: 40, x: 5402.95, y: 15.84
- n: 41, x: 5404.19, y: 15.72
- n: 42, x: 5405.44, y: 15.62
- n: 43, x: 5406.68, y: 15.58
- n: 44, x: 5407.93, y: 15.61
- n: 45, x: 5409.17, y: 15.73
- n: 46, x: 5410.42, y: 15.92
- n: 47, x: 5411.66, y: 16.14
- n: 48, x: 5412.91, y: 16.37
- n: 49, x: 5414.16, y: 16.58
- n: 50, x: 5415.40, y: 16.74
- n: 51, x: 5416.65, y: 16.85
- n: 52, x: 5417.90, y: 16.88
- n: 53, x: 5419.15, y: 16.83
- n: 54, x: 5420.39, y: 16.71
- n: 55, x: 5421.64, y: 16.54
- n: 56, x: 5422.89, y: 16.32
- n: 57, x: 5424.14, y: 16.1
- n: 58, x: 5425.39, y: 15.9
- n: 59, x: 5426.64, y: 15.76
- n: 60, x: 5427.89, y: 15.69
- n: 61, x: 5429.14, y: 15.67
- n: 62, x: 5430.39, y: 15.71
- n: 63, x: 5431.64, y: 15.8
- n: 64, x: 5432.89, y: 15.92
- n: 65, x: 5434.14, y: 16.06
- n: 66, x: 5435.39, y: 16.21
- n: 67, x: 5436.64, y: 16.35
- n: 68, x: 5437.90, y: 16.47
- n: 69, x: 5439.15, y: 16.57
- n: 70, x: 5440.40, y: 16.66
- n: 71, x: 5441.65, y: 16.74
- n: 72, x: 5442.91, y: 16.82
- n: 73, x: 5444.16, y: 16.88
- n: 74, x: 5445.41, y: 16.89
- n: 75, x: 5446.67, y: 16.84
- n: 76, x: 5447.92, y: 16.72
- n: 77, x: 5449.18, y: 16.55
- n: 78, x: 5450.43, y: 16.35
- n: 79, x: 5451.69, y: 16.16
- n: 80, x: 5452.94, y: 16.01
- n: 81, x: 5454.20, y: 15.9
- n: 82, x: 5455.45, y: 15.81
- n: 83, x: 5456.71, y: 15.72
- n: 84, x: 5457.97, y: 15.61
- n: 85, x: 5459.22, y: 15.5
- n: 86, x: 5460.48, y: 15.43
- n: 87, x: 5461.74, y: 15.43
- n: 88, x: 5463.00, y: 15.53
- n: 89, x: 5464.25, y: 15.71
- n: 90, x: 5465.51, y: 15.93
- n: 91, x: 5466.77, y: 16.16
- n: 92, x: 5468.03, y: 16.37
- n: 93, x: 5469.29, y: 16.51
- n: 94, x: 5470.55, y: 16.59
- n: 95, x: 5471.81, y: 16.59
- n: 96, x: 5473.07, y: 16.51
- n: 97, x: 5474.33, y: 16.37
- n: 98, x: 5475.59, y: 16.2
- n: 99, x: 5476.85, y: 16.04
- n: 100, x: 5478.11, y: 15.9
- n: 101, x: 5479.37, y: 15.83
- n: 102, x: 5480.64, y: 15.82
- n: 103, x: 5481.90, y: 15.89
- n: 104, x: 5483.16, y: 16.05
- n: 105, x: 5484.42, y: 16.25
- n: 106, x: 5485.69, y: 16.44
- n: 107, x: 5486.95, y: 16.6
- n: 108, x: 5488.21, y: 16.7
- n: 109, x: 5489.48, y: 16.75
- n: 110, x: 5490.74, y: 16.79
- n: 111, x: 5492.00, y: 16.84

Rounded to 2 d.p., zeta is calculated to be 1.11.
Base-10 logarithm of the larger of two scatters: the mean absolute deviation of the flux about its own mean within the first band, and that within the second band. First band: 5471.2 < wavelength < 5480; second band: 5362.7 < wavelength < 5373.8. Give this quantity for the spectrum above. -0.45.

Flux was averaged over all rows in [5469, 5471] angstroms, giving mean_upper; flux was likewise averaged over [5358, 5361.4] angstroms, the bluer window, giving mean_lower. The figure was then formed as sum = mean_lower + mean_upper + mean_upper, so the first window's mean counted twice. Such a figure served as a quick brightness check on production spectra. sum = 50.3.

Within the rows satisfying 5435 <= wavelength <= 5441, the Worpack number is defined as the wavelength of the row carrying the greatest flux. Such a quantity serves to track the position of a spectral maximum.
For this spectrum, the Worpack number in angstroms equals 5440.40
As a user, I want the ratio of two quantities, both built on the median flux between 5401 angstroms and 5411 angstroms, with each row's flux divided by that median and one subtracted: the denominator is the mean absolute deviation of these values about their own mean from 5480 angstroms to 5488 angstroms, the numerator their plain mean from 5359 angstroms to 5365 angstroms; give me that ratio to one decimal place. 6.6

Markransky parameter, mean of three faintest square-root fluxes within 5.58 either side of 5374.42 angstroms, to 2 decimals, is 4.07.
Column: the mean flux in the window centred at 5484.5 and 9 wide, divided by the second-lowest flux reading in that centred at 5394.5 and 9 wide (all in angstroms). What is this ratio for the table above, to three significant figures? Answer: 1.00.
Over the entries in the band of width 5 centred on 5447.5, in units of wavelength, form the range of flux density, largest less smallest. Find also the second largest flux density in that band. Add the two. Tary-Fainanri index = 17.2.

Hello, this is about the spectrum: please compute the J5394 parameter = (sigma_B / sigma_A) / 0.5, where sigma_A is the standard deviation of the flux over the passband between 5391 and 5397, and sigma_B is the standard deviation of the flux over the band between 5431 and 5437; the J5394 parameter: 11.3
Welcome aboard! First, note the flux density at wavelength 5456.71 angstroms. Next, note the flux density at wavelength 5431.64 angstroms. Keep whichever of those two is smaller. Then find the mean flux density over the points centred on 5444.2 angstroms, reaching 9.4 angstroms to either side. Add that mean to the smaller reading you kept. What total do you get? 32.3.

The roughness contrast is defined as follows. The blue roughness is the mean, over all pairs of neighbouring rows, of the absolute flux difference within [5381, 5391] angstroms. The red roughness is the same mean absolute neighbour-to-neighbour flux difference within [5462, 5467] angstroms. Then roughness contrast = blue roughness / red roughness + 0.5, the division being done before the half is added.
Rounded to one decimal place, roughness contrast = 0.8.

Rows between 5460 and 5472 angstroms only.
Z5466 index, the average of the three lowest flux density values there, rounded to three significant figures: 15.5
